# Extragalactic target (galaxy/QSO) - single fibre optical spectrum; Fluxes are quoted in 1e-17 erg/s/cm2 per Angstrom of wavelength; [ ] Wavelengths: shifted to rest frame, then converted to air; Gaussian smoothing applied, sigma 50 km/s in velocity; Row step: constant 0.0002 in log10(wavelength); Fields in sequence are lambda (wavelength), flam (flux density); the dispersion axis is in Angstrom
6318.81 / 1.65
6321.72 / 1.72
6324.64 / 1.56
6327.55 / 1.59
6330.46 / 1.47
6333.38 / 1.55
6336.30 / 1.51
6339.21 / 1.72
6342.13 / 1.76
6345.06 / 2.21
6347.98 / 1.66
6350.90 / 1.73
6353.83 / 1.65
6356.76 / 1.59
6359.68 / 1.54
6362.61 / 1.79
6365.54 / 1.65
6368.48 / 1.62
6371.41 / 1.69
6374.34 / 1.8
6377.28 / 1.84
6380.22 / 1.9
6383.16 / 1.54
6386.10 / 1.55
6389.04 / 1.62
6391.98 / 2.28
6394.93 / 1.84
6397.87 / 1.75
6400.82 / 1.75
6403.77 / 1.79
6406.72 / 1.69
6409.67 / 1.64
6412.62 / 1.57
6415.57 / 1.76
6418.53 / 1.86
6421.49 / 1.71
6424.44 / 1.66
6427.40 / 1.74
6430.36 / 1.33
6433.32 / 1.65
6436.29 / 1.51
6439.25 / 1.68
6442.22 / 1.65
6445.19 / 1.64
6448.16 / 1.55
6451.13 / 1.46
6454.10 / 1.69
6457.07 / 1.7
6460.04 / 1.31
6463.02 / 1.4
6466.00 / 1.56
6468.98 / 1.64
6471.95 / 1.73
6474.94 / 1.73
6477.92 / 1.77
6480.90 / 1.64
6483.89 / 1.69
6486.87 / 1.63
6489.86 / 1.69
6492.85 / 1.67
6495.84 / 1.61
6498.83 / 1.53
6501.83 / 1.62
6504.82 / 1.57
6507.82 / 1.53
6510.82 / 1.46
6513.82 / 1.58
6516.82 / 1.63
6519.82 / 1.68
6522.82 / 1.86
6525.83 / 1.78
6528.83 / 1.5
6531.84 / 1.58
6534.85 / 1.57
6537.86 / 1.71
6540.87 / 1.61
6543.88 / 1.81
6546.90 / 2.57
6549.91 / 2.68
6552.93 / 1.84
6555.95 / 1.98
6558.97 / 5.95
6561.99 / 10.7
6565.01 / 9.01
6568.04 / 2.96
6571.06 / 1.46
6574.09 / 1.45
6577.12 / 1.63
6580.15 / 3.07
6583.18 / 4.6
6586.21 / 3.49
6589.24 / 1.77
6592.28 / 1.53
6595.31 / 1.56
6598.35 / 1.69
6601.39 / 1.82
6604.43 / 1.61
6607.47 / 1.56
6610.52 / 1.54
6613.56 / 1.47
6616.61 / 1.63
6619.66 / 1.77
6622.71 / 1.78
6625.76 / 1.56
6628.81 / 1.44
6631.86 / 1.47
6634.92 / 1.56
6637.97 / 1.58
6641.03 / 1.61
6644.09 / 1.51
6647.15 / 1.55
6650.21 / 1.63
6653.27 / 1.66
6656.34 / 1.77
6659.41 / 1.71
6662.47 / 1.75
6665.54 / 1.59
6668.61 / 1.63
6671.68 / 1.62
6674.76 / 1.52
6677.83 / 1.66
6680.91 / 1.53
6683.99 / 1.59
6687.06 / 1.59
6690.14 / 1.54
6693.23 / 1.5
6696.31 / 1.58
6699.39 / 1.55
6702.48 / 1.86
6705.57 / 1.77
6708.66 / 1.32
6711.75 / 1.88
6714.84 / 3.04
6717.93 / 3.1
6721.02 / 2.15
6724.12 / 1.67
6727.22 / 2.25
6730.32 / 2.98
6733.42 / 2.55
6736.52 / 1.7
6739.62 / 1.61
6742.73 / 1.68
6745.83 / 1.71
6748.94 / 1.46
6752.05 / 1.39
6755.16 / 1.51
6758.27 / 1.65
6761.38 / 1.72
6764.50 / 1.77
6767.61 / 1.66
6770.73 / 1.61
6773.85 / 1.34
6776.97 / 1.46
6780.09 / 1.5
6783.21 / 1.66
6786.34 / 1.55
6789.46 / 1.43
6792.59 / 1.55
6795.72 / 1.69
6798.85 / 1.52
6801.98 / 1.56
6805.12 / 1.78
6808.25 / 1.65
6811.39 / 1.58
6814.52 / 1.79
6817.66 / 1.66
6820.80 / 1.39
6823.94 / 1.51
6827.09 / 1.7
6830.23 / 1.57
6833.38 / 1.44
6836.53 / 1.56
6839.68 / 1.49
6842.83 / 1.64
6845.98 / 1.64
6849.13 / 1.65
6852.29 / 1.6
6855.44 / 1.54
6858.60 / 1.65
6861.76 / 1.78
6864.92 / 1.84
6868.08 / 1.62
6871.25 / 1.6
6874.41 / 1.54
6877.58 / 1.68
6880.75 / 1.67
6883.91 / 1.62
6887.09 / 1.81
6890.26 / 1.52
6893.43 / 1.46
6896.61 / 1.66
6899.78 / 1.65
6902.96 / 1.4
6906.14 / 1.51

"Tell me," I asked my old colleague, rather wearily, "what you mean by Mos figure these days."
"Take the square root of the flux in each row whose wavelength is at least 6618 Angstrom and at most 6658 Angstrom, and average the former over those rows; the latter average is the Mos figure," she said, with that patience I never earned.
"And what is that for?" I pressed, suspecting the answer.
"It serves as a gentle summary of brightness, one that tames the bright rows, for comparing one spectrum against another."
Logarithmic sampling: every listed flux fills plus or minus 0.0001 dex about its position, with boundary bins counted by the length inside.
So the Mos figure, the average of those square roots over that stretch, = 1.27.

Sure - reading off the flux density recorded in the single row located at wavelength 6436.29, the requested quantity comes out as 1.51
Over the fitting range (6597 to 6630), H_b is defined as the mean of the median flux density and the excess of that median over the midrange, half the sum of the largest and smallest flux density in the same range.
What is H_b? 0.795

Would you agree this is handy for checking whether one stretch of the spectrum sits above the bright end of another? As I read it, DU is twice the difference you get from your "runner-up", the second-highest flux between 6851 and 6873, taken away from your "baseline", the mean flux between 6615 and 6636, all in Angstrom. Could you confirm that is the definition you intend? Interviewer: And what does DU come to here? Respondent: -0.36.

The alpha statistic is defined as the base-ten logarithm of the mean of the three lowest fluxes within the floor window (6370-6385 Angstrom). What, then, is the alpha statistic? 0.22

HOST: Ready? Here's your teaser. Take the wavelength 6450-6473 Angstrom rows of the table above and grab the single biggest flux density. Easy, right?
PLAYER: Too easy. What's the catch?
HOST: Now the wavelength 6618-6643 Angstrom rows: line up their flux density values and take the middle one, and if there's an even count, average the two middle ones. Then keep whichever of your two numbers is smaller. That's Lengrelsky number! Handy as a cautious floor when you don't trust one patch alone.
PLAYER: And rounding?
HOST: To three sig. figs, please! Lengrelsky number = 1.57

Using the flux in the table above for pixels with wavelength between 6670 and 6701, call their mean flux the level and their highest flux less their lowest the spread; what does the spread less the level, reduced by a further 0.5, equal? -1.9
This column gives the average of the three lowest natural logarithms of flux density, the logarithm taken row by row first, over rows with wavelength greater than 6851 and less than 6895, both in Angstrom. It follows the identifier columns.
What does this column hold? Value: 0.410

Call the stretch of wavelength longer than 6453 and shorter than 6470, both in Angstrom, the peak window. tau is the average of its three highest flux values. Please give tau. 1.68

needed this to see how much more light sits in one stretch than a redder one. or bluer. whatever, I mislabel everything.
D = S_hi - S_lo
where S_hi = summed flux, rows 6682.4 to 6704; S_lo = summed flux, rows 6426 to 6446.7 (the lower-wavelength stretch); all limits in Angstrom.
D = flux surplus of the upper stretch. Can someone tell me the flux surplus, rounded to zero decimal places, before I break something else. 0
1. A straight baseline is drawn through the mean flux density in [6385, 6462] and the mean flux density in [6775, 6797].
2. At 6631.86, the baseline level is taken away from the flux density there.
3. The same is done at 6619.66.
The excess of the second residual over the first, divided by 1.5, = 0.2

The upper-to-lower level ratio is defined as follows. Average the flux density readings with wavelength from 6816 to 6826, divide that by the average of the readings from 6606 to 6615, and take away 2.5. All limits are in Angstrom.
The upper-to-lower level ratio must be -1.50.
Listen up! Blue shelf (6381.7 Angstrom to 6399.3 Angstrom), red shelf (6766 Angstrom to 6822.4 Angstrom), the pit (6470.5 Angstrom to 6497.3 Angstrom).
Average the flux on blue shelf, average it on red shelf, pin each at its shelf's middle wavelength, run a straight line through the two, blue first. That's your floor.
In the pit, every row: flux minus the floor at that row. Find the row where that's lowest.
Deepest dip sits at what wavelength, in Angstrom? 6495.84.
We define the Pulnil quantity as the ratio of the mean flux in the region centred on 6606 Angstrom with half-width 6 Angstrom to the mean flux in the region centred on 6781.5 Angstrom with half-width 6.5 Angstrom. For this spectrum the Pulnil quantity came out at 1.06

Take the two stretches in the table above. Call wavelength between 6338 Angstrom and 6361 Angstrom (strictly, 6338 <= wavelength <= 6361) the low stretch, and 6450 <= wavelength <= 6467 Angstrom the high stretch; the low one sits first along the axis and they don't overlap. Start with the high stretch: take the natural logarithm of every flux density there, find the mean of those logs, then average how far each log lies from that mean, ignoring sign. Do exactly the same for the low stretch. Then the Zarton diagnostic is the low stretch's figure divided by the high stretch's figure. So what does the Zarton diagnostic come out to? 0.80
